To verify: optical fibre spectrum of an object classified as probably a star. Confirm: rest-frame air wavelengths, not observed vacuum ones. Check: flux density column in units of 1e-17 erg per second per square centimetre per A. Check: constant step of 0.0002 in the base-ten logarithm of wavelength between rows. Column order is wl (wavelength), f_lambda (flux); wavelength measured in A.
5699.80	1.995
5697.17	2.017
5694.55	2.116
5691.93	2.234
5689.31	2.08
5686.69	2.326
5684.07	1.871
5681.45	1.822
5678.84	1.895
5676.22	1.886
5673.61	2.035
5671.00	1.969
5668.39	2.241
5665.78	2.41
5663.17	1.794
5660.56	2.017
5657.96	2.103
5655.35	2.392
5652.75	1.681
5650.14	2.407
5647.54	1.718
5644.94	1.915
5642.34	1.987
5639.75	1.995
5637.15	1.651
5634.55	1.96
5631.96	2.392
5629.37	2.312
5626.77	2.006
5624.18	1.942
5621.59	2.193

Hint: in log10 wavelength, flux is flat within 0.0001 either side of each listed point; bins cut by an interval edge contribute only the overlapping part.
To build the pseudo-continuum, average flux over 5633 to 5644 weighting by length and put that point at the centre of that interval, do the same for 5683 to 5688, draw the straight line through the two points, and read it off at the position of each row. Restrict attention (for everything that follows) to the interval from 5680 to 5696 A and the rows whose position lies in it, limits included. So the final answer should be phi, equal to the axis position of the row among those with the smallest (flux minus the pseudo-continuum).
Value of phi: 5681.45 A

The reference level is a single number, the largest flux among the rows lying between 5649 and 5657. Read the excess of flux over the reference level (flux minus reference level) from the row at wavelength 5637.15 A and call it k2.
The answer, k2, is -0.8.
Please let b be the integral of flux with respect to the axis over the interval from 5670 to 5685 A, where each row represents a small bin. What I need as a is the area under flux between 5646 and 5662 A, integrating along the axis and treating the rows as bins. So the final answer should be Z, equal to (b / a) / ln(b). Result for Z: 0.261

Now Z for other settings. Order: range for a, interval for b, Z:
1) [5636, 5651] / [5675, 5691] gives 0.316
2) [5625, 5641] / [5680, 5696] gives 0.289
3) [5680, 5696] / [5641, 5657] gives 0.280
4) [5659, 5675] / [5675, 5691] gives 0.276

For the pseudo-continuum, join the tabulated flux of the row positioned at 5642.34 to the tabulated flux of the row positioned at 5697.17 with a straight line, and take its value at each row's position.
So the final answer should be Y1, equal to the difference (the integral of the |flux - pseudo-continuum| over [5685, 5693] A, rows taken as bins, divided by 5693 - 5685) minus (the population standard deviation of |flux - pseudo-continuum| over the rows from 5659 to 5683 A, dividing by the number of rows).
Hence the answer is 0.078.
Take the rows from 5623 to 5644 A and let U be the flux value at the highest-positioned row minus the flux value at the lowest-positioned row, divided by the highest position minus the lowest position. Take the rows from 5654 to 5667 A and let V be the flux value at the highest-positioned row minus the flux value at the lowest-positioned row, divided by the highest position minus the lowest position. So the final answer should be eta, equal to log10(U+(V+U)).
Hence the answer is -2.2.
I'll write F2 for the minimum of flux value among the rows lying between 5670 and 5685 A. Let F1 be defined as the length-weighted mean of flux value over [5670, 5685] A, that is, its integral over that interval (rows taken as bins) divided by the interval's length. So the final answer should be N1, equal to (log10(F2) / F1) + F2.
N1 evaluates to 1.96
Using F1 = 1.91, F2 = 1.822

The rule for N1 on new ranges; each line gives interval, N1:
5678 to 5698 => 1.95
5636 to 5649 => 1.77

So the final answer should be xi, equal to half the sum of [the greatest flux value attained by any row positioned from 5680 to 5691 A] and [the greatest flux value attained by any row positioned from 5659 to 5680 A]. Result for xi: 2.37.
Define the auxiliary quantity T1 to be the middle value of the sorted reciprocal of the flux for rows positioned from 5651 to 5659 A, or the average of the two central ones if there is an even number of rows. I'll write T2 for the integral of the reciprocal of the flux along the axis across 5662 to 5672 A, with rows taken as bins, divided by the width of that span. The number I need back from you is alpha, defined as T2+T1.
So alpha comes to 0.96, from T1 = 0.476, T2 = 0.480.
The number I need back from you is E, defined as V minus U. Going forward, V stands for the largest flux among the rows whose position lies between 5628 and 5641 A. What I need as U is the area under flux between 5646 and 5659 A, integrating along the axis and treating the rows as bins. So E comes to -24.3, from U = 26.7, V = 2.392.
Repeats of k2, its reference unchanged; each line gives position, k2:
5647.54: -0.7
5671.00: -0.4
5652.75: -0.7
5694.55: -0.3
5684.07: -0.5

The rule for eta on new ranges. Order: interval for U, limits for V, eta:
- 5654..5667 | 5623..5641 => -2.2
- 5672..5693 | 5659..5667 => -1.0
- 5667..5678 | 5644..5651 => -2.4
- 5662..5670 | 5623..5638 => -0.8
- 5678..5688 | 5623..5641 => -0.9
